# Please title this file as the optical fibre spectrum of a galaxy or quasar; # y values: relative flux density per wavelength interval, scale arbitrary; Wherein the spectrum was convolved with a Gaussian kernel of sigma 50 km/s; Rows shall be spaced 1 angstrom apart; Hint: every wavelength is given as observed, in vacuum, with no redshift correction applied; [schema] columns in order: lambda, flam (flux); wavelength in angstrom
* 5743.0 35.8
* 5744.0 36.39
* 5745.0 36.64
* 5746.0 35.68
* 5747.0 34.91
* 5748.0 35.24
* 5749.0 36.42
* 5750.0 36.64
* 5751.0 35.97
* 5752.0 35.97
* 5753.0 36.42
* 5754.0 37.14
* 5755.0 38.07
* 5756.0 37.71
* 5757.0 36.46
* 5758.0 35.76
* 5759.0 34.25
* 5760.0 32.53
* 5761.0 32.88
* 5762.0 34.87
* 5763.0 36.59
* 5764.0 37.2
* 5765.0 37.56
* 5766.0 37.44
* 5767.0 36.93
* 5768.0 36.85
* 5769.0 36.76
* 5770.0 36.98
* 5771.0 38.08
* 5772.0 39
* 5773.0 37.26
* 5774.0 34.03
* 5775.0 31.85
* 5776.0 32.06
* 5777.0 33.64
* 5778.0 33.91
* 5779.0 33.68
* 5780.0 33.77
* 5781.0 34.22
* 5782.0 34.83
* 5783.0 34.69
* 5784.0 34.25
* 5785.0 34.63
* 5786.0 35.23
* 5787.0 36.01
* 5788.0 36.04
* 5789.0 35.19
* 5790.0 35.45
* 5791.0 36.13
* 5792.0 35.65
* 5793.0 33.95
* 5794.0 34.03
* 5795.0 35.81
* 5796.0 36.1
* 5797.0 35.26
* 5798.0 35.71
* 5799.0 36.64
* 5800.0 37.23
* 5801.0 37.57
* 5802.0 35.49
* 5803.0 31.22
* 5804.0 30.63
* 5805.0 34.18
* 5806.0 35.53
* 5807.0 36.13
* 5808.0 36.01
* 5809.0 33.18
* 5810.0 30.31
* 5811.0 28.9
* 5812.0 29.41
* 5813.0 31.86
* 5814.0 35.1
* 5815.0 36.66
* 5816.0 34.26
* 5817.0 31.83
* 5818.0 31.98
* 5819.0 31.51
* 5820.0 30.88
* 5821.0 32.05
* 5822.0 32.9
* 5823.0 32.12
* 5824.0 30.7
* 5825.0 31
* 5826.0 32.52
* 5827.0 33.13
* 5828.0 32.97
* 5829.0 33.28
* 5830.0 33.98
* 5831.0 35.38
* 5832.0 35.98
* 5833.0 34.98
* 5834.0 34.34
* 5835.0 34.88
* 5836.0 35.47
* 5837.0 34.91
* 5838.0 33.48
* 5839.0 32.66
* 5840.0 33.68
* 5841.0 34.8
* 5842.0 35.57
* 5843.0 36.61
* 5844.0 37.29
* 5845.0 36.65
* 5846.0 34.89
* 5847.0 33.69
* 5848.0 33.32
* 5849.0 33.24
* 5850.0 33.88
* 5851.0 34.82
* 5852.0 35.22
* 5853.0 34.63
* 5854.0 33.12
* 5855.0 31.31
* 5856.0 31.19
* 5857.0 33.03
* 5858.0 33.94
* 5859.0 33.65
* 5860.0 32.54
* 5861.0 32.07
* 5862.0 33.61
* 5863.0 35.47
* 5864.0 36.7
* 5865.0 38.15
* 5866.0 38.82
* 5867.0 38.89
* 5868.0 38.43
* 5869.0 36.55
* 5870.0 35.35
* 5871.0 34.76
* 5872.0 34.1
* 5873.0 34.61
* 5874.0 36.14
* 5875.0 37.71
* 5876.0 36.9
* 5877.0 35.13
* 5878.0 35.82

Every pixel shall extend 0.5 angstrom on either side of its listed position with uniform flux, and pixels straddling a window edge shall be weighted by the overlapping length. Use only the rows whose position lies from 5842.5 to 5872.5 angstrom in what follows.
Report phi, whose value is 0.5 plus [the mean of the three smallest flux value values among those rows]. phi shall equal 32.0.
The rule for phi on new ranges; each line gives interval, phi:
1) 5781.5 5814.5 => 30.0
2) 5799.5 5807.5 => 32.5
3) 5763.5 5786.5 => 33.0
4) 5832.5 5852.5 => 33.6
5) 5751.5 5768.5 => 33.7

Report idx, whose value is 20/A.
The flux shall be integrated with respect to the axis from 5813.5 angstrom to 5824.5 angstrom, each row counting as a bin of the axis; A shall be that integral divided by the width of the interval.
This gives 0.611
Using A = 32.7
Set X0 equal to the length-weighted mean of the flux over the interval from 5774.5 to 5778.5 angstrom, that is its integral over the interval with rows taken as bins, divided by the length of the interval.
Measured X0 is 33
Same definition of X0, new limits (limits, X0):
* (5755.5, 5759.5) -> 36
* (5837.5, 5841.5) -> 34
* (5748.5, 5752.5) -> 36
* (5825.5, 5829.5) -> 33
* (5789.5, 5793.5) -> 35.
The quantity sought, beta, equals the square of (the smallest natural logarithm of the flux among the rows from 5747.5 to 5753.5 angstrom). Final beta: 12.7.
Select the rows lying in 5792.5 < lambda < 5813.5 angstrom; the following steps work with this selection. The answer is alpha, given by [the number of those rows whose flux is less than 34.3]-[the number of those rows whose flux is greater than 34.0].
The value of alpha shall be -3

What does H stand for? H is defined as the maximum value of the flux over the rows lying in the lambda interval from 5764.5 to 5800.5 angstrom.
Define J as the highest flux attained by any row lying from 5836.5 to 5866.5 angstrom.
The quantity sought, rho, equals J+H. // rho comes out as 78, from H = 39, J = 38.82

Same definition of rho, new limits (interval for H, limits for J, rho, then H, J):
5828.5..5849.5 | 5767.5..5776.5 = 76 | 37.29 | 39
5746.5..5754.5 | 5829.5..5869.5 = 76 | 37.14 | 38.89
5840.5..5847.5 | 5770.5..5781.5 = 76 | 37.29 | 39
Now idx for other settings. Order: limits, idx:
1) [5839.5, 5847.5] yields 0.565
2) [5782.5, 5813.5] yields 0.580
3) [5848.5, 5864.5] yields 0.594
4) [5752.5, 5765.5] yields 0.556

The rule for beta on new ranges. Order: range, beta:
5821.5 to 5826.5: 11.7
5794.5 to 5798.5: 12.7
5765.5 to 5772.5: 13.0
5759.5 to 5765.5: 12.1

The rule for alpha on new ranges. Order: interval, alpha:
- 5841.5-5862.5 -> 5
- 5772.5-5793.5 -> -4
